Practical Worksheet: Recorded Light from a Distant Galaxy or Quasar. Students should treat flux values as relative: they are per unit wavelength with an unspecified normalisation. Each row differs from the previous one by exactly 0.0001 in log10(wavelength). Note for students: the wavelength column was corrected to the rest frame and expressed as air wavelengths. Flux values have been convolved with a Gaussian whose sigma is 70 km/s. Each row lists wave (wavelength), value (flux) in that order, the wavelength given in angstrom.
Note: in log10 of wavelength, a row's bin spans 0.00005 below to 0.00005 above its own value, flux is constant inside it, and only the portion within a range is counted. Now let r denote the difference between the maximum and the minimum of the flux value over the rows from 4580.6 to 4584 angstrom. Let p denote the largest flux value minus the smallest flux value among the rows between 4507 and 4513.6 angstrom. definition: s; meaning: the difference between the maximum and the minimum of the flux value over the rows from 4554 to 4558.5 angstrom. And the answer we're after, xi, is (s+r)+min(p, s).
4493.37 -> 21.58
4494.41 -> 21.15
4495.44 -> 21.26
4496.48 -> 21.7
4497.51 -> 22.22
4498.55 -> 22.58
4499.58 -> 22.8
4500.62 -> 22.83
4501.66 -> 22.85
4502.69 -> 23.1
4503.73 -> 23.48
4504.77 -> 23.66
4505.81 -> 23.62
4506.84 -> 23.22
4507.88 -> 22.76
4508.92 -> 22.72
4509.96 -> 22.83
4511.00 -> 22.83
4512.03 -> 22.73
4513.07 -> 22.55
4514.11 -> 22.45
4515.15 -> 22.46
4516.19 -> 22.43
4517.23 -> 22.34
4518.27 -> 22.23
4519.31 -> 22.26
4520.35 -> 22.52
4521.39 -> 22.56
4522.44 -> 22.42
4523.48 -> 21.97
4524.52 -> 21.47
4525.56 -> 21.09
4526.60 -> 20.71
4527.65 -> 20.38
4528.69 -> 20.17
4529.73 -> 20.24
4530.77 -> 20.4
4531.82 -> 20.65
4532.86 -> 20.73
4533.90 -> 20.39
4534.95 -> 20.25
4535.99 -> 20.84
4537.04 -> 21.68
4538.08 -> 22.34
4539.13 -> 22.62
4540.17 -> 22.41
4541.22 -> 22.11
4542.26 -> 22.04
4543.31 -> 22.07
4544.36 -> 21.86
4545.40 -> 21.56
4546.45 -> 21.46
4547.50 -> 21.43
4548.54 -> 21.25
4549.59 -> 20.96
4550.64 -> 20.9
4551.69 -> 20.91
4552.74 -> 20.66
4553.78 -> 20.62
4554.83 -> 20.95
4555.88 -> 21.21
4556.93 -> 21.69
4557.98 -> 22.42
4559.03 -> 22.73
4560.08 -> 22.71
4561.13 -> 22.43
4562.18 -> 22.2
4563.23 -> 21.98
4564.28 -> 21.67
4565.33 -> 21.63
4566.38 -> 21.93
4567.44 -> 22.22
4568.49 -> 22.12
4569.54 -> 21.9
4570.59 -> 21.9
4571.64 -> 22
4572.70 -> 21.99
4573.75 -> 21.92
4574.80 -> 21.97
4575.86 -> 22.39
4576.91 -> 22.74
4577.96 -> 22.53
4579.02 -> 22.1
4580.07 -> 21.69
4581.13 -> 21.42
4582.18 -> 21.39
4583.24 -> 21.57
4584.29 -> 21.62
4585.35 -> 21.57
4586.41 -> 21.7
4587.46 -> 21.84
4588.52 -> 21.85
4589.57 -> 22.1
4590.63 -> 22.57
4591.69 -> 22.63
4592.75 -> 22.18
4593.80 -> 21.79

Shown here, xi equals 1.9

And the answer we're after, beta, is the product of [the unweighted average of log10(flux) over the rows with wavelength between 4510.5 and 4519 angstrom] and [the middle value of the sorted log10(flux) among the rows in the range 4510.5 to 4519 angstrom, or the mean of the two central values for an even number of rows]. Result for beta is 1.83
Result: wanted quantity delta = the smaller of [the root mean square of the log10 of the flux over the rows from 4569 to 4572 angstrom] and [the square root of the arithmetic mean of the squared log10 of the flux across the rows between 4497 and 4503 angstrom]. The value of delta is 1.341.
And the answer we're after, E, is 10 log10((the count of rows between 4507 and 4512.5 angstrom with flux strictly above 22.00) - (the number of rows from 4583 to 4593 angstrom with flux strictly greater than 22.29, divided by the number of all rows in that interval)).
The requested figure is 7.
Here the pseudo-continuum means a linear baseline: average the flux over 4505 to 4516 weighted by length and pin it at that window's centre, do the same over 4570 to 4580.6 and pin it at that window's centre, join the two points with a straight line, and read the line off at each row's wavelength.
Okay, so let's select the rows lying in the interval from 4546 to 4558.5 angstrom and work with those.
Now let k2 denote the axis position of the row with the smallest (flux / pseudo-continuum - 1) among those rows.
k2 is 4553.78 angstrom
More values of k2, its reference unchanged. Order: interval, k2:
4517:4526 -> 4525.56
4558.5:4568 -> 4565.33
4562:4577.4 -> 4565.33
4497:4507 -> 4497.51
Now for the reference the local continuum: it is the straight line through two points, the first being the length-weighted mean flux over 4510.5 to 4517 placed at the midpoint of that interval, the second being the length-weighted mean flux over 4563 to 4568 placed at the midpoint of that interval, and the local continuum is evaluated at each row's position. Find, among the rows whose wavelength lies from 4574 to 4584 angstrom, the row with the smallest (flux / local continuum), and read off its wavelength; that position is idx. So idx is 4582.18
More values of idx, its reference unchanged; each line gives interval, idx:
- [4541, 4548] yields 4547.50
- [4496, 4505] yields 4496.48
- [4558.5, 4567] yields 4565.33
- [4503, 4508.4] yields 4507.88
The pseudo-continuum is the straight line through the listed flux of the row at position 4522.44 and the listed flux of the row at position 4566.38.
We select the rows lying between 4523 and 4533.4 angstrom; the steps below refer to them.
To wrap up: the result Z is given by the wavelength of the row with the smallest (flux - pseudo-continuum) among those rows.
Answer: 4528.69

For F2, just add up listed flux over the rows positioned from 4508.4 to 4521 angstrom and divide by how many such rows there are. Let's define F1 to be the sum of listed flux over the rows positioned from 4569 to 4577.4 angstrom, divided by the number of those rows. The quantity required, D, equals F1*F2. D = 498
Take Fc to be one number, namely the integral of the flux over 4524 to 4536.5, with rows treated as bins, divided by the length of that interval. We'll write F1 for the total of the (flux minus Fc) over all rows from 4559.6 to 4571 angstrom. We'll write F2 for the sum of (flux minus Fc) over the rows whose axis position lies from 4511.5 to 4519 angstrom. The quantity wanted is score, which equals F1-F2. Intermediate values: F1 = 16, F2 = 13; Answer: 3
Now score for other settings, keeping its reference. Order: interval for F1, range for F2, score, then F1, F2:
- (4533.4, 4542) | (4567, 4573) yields -1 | 8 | 8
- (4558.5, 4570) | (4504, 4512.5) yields -3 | 17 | 19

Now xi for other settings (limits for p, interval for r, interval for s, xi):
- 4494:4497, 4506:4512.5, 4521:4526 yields 2.5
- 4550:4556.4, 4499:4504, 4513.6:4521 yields 1.3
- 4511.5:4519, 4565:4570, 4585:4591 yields 2.1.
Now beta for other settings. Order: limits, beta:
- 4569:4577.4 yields 1.80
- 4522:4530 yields 1.75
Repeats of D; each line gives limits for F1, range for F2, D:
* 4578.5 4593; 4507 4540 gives 476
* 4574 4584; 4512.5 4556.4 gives 472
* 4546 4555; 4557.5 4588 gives 463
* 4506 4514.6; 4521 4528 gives 490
